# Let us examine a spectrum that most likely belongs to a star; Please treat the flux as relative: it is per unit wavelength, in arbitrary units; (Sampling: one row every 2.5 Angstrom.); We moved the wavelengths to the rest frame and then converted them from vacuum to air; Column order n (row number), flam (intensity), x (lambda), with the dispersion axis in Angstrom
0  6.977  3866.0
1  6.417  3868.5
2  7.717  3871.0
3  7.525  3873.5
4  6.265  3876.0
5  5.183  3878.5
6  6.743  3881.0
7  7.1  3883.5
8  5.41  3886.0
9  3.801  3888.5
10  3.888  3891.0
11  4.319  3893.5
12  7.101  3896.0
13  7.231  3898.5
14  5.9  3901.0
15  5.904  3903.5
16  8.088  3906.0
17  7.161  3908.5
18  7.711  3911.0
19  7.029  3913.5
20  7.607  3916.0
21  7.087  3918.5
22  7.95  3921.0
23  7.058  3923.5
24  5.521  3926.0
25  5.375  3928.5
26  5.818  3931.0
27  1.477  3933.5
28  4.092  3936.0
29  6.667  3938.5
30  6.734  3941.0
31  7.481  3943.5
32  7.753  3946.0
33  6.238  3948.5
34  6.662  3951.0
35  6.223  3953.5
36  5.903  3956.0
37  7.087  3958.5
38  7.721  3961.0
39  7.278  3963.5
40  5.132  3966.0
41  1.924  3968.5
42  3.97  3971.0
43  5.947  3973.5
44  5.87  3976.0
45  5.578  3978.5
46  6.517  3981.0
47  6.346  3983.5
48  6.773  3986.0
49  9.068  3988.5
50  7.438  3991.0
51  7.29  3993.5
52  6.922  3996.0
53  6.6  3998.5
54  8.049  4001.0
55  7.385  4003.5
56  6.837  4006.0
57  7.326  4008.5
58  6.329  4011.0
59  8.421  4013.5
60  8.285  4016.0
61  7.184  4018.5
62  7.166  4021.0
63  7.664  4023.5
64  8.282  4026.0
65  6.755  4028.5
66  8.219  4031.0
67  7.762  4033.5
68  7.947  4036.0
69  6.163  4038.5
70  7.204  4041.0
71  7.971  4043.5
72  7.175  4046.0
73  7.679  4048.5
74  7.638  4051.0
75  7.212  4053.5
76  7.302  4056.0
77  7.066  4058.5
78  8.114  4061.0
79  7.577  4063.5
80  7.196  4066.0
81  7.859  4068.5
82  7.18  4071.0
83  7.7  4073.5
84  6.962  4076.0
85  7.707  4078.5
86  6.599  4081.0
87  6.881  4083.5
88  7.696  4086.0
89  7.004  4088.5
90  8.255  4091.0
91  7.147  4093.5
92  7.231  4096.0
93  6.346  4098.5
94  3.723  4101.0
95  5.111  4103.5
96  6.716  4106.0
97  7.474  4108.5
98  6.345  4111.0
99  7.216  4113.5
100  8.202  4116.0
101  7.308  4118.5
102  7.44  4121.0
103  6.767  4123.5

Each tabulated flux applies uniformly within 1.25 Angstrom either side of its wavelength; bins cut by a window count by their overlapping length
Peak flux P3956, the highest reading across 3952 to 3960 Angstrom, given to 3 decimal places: 7.087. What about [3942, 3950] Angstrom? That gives 7.753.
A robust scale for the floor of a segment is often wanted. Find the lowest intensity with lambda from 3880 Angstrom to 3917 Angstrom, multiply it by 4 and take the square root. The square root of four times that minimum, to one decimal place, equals 3.9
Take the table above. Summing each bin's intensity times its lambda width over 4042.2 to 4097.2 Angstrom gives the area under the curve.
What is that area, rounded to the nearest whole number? 408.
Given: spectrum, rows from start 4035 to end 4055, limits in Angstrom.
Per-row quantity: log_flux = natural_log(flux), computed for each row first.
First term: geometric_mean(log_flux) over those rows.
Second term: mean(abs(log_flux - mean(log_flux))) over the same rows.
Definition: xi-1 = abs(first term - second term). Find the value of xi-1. 1.93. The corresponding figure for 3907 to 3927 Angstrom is 1.89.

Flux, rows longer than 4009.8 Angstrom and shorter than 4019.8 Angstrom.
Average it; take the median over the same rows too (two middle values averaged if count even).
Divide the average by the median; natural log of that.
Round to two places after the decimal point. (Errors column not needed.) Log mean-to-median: -0.02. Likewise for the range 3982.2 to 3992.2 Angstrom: 0.04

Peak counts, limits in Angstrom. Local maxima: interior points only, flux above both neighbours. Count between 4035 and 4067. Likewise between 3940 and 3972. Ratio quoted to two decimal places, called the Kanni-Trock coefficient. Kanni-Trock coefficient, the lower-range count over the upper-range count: 0.75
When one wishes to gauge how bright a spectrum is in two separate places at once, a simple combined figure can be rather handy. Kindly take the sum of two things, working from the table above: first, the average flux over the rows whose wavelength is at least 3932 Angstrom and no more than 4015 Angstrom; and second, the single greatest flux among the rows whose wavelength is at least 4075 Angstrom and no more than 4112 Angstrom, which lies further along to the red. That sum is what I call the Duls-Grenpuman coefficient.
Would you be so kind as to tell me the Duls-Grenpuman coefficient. 14.7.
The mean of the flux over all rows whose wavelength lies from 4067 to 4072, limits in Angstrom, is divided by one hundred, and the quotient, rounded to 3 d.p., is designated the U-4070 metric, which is 0.075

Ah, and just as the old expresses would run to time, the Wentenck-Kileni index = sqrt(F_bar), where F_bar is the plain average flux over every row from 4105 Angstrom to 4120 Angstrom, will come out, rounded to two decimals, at 2.69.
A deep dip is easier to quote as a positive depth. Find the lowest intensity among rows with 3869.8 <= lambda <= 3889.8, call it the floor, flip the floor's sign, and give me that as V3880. -3.8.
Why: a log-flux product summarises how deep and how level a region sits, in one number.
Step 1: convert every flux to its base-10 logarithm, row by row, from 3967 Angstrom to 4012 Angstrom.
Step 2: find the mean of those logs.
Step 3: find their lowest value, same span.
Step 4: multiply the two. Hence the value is 0.22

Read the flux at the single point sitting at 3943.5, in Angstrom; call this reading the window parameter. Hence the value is 7.481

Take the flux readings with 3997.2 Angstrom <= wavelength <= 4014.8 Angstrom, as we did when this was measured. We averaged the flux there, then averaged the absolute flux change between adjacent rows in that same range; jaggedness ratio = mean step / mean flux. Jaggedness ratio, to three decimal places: 0.143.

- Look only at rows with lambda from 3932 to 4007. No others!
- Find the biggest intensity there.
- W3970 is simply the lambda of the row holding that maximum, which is 3988.5 Angstrom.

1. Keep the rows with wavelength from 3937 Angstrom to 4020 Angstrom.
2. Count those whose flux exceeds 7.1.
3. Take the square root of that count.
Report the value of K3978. 3.6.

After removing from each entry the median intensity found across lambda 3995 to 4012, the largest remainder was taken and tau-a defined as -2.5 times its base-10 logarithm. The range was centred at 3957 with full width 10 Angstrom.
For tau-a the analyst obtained 0.24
